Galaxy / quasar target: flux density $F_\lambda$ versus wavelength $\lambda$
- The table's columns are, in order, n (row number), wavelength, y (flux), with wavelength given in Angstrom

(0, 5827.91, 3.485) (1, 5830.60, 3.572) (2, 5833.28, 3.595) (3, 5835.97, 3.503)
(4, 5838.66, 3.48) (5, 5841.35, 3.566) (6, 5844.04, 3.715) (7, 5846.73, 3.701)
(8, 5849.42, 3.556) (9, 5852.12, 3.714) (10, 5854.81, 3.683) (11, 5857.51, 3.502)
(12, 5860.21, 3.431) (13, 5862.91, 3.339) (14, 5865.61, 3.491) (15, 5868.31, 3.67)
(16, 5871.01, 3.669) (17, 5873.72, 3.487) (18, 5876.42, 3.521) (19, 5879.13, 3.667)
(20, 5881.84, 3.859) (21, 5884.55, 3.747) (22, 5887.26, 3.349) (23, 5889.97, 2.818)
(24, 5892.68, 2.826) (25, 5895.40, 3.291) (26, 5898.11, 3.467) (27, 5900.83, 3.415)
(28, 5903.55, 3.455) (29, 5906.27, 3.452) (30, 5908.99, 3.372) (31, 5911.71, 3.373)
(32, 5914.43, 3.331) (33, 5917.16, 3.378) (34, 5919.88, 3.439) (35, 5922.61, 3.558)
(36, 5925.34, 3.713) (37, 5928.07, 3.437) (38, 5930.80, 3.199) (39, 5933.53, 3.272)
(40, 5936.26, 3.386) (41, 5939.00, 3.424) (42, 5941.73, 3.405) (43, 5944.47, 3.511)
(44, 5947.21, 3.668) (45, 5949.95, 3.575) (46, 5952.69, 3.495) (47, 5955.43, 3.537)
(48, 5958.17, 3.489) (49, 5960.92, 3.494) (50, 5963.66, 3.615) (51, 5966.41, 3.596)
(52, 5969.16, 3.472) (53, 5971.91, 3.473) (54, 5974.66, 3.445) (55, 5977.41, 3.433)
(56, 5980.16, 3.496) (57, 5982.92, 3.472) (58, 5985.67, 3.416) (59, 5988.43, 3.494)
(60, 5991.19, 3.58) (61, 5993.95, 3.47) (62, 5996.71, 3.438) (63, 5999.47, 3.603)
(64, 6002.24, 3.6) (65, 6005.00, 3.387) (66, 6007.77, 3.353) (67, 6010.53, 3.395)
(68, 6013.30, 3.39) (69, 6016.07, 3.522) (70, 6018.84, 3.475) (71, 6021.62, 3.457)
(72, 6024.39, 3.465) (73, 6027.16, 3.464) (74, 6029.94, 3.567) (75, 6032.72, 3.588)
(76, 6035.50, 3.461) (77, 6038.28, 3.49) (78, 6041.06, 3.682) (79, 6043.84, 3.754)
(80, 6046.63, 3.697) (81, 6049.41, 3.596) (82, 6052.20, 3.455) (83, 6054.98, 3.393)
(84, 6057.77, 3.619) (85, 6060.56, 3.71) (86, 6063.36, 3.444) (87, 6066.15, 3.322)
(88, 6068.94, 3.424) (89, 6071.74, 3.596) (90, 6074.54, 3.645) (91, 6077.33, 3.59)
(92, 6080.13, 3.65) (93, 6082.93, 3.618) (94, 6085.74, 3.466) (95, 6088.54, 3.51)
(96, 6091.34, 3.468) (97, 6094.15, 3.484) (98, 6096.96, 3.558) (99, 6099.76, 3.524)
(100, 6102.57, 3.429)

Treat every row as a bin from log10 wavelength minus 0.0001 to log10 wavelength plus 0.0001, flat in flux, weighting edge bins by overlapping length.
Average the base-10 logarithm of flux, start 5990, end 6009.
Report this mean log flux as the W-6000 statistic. 0.543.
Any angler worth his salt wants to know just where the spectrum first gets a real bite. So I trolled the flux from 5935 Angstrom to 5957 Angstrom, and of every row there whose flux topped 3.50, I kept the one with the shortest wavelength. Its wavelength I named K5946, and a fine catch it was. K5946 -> 5944.47 Angstrom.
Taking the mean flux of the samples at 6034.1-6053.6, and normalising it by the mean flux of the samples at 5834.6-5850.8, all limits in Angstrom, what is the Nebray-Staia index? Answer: 1.00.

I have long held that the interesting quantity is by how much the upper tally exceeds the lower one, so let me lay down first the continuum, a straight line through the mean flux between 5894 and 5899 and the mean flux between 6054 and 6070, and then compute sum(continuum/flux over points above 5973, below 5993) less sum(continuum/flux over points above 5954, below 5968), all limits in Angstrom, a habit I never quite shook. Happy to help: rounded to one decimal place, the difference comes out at 2.1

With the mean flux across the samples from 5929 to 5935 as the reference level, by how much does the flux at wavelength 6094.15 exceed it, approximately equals 0.2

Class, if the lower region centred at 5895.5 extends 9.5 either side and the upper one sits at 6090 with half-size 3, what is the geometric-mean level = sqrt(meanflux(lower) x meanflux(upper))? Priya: 3.36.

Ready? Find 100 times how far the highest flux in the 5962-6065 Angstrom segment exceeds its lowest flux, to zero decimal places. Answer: 40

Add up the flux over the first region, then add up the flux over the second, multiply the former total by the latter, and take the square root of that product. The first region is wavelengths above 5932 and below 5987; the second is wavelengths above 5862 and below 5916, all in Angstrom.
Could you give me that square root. 69.1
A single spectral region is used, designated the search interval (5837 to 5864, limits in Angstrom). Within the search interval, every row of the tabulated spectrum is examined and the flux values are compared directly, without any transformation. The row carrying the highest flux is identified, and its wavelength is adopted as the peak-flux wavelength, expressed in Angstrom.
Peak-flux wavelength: 5844.04 Angstrom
